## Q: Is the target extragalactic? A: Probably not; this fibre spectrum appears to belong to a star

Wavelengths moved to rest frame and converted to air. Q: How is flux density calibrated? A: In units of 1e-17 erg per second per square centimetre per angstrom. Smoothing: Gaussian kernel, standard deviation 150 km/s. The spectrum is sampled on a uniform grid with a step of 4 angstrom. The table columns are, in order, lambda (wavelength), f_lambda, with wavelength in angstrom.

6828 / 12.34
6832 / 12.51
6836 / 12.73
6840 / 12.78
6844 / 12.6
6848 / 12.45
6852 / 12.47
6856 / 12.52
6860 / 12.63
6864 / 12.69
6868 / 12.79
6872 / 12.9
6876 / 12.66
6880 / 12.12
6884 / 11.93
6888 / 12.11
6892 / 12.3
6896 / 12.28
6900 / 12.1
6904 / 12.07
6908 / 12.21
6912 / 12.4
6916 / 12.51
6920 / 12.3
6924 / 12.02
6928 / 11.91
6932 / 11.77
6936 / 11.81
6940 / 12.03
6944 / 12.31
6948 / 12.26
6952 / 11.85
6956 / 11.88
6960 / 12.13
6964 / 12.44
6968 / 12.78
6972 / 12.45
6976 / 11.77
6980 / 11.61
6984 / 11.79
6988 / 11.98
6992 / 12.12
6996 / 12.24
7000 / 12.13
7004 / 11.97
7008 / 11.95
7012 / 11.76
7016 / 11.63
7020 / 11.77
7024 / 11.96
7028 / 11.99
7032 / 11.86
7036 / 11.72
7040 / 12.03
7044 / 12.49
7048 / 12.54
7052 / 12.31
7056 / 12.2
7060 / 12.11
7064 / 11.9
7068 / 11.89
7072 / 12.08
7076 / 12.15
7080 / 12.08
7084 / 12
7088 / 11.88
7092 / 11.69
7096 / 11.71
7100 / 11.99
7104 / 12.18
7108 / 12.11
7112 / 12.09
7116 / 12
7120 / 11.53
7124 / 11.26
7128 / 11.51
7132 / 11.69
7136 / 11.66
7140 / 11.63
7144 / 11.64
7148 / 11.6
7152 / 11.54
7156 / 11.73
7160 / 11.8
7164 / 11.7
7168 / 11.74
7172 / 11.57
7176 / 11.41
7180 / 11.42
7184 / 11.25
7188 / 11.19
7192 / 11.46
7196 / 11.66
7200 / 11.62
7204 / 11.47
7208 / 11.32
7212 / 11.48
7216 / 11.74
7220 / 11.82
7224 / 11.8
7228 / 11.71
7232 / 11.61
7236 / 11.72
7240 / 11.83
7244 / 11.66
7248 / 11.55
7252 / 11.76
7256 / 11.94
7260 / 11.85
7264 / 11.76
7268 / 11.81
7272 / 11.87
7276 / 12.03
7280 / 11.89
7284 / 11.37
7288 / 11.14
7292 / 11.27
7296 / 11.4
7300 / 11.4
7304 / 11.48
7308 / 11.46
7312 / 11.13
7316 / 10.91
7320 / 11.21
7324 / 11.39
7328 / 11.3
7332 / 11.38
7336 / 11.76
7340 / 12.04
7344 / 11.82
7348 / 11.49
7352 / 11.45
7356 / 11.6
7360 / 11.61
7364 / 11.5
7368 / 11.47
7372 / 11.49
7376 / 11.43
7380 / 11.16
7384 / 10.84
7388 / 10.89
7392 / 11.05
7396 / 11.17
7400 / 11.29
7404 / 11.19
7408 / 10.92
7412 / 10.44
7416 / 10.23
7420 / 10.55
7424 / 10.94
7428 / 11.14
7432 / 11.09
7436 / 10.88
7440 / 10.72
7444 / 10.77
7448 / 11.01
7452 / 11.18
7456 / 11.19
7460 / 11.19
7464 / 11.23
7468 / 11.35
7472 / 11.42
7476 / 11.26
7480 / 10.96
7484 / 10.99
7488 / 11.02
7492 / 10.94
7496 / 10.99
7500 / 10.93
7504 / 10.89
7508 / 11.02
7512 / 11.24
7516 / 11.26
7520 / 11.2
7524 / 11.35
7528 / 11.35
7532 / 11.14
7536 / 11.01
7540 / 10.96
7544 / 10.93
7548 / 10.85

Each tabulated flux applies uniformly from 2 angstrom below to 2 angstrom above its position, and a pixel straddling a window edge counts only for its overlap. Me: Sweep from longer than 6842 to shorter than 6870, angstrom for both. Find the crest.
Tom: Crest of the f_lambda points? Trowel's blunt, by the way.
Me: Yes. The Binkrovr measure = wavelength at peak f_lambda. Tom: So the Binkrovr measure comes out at 6868 angstrom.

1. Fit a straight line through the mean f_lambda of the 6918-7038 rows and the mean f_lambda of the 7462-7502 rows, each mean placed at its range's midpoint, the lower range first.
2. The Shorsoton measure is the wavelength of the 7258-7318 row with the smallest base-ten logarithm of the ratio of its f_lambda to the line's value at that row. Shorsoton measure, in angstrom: 7316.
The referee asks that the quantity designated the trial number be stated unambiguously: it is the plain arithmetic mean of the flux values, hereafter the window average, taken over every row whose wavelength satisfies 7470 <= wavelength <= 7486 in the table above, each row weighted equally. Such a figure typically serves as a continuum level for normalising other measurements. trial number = 11.2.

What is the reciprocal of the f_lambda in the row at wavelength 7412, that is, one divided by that 0.0958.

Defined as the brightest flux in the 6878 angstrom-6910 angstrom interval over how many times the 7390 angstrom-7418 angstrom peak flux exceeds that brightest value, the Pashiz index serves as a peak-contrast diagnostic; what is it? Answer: 13.4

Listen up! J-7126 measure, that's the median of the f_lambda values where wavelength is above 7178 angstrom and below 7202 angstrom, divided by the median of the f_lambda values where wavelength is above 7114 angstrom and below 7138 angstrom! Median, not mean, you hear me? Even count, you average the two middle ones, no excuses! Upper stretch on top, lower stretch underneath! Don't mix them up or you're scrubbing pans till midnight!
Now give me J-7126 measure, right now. 0.99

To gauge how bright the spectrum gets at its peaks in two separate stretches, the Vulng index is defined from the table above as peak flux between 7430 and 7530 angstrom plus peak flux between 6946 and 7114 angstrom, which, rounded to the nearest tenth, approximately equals 24.2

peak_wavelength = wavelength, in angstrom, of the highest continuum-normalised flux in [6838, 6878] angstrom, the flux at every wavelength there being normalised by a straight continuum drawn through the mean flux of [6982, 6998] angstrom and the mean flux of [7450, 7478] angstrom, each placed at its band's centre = 6872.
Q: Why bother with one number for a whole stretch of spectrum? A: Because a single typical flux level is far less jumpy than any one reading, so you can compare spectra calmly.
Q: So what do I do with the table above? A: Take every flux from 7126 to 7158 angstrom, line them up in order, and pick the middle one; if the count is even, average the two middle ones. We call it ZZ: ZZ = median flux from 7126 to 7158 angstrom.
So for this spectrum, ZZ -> 11.6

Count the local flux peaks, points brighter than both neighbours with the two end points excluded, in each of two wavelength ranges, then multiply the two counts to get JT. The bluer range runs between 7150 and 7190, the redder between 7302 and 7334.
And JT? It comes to 3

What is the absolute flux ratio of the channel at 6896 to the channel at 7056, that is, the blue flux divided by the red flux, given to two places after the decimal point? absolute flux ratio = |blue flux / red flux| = 1.01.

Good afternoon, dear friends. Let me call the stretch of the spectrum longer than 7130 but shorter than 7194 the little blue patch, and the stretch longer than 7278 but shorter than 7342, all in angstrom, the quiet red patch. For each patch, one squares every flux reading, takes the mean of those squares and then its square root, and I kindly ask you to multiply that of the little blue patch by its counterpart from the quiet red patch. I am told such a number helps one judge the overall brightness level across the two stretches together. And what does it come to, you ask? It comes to 132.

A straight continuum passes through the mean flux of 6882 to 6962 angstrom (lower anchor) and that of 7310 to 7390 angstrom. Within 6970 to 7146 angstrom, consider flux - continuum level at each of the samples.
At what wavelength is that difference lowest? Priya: 7124 angstrom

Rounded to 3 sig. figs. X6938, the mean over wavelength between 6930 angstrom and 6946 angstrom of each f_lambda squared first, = 144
